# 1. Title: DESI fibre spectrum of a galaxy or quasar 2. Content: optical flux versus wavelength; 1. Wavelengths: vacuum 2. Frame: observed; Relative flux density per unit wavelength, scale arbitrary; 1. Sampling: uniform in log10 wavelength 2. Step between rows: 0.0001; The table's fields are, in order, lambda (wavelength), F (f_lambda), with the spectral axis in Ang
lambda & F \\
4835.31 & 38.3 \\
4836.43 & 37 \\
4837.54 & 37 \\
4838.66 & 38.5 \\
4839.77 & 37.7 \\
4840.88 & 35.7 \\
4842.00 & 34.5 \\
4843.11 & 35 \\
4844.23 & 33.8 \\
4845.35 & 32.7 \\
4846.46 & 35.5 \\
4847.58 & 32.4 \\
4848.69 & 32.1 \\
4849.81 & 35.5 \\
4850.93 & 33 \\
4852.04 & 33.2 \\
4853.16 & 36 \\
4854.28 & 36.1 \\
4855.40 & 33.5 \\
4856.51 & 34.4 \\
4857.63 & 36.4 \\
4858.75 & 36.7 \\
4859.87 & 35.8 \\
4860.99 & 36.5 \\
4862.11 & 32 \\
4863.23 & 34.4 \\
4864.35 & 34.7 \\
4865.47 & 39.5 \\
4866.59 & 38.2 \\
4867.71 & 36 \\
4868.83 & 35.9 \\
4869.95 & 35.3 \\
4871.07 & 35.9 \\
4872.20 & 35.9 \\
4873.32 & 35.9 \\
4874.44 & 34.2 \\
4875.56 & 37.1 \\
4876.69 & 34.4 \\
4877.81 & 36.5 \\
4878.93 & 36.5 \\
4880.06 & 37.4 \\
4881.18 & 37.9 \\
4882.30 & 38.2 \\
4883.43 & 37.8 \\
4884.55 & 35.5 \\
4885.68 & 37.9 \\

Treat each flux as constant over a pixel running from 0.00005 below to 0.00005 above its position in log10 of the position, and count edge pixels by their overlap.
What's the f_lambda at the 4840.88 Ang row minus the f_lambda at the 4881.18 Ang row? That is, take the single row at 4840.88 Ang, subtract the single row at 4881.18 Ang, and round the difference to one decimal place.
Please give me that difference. -2.2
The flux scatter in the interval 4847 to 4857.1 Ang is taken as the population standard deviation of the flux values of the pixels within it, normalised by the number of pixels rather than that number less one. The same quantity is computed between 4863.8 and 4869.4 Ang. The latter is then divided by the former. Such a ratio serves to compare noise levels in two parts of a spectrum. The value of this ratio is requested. 1.2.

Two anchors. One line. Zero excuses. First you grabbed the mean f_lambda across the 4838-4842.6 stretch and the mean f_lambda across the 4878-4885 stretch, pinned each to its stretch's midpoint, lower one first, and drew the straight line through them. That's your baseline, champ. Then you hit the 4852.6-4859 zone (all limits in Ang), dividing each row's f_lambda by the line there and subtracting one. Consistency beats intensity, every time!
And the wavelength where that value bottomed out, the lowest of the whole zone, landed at 4855.40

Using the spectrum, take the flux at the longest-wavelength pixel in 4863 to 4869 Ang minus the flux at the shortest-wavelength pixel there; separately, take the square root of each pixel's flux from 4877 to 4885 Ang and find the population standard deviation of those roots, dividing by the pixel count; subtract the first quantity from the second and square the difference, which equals 2.0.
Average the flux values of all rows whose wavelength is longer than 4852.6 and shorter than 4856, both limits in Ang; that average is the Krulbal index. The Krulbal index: 35.2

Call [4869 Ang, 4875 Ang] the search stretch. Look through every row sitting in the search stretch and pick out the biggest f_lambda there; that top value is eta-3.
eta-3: 35.9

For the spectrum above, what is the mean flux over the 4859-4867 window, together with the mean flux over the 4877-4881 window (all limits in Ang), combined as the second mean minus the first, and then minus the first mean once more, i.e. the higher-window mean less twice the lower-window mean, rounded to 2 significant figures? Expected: -35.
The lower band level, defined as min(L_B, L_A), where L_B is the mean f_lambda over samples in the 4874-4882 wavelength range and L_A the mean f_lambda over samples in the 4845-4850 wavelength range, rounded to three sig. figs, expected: 33.6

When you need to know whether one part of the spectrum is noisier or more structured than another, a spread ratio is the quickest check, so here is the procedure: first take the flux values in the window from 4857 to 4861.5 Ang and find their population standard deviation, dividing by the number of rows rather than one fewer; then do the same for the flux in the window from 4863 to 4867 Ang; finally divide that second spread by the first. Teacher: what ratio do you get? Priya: 6.6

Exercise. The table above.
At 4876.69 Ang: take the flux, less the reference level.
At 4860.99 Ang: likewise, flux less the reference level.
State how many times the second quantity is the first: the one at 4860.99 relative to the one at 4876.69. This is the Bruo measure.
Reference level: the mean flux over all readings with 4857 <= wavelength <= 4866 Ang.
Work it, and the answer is -0.6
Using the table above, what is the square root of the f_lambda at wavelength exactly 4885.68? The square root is 6.16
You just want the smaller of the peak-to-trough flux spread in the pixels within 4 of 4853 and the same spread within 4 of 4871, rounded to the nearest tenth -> 1.8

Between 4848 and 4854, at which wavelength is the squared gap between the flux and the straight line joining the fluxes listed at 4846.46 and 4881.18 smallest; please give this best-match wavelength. 4853.16 Ang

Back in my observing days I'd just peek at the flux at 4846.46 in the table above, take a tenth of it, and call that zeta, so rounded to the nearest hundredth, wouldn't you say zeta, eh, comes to 3.55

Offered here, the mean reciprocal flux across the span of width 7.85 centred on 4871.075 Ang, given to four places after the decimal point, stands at 0.0281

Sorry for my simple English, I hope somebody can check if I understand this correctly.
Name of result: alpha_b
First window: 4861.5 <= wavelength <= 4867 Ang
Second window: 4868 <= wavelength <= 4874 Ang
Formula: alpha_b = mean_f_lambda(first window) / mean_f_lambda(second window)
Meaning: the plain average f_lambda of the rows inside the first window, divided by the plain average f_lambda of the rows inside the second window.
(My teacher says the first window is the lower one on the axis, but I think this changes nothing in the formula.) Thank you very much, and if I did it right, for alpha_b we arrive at 1.00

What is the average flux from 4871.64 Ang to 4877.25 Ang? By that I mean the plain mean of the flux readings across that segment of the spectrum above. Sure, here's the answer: 35.5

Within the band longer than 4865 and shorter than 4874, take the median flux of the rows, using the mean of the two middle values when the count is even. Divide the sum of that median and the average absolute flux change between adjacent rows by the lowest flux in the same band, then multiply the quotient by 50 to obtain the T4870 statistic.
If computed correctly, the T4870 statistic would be 52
